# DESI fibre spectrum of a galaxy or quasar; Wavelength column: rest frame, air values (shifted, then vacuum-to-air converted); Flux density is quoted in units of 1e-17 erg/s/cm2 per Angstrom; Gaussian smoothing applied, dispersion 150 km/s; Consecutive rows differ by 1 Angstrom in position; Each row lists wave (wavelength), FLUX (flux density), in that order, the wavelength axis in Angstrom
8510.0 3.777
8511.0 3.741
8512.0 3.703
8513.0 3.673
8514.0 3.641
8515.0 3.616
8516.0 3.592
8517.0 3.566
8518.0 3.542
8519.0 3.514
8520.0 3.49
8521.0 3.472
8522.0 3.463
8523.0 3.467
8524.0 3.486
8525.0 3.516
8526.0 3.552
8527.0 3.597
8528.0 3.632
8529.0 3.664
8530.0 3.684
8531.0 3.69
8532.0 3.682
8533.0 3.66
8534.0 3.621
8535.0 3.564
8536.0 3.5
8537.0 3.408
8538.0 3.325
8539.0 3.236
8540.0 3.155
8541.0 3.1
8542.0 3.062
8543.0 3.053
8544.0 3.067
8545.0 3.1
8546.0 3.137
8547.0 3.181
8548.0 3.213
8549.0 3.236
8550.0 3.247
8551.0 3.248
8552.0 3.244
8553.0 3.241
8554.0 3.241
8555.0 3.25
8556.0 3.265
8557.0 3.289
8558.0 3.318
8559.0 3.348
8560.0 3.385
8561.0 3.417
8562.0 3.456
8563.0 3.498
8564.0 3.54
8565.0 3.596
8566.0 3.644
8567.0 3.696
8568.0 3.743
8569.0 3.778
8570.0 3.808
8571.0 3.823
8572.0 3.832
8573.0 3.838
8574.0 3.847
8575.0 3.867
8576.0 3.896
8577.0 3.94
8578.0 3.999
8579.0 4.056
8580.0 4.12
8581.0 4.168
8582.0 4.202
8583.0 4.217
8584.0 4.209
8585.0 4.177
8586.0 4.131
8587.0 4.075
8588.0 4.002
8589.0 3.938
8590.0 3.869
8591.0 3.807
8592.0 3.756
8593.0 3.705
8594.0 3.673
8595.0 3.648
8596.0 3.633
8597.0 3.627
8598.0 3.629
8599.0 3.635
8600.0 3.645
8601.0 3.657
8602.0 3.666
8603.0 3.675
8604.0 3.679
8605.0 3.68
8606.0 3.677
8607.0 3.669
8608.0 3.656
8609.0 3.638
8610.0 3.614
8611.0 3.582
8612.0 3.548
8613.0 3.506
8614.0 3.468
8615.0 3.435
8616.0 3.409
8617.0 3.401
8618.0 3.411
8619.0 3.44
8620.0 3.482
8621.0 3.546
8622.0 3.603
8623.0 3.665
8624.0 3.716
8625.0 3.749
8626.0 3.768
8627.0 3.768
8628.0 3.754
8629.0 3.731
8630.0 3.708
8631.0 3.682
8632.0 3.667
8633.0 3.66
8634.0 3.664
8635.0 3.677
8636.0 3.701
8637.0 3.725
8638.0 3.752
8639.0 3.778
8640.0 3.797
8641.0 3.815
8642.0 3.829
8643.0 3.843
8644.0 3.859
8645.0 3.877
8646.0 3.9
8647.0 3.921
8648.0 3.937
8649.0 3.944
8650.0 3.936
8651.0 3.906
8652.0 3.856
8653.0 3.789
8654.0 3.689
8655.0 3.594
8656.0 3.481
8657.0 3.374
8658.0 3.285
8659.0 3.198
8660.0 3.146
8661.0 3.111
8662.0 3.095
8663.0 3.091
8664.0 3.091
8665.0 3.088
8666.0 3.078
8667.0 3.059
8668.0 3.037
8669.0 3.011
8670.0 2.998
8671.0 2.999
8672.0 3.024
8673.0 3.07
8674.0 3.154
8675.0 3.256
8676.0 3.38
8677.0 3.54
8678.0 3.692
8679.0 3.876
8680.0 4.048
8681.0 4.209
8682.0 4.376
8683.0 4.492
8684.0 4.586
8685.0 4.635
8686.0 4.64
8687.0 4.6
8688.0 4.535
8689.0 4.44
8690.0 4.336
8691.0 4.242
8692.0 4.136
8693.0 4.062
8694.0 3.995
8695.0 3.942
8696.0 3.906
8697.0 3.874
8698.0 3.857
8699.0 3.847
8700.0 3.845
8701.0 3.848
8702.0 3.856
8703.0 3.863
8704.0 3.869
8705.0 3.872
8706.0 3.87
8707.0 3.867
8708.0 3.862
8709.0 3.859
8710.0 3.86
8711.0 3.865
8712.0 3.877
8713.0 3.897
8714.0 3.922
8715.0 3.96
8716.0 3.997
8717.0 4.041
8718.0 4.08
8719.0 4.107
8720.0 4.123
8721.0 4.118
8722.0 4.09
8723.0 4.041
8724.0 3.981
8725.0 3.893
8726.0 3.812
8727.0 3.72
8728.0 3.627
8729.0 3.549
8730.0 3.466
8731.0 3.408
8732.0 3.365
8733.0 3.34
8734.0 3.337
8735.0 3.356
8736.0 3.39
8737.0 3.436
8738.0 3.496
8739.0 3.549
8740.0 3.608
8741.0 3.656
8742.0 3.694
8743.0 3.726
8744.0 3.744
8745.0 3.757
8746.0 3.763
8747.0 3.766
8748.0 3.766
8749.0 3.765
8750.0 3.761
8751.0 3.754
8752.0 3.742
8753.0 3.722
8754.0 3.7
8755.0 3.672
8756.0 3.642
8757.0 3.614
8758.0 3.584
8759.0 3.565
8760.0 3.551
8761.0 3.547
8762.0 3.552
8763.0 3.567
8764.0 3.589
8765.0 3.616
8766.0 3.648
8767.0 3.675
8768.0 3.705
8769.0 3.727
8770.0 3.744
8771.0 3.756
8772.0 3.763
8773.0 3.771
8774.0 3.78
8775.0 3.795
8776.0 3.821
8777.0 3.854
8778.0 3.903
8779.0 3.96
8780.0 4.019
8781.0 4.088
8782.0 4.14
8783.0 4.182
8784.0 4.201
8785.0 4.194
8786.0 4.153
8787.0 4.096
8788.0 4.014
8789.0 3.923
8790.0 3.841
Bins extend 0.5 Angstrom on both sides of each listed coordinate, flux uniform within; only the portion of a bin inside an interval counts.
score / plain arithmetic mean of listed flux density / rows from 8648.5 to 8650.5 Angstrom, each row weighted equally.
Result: 3.94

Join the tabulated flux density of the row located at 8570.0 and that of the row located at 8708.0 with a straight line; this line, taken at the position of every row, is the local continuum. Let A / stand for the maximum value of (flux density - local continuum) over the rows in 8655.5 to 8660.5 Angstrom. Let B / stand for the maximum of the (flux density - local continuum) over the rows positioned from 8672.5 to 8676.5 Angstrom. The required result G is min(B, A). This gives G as -0.5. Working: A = -0.4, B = -0.469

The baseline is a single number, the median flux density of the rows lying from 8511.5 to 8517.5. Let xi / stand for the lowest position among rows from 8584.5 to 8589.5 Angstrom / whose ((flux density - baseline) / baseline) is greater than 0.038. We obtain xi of 8585.0 Angstrom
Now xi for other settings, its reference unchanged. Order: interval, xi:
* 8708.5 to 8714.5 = 8709.0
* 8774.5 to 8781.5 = 8775.0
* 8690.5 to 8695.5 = 8691.0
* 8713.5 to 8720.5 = 8714.0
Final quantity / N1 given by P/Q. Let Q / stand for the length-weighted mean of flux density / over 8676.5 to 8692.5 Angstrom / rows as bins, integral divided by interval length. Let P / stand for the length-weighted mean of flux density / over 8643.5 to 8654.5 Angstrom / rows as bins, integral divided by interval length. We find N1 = 0.91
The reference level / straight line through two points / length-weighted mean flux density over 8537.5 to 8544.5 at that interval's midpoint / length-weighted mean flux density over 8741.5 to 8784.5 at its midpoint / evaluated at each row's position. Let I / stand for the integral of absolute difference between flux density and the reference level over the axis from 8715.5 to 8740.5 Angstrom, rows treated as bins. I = 7.2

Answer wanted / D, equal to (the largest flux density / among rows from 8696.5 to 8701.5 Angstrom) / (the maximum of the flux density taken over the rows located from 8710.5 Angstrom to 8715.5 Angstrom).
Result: 0.98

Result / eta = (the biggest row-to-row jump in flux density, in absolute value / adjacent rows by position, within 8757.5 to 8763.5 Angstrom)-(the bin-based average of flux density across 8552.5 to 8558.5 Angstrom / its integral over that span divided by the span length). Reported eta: -3.2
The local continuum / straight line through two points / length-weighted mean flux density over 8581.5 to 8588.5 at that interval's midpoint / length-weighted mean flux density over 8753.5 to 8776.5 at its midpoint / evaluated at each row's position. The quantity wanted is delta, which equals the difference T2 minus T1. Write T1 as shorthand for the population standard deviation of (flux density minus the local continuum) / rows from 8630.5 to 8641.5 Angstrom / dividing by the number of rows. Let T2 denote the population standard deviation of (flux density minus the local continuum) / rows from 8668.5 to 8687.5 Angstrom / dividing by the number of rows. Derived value 0.59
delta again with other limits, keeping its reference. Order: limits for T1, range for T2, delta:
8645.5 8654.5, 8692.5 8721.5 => 0.03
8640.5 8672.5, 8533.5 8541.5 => -0.18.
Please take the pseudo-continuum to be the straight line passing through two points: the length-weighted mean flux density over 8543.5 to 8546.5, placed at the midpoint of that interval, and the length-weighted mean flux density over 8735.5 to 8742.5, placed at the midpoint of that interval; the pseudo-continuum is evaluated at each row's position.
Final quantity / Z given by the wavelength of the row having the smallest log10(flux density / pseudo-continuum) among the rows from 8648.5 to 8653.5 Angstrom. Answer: 8653.0 Angstrom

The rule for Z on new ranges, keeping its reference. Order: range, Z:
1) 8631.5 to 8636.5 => 8633.0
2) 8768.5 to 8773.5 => 8769.0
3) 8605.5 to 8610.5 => 8610.0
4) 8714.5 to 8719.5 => 8715.0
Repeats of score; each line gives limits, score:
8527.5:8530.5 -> 3.66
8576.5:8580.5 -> 4.03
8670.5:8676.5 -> 3.15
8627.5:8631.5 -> 3.72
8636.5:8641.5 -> 3.77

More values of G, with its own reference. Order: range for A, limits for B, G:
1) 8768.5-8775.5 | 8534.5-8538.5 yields -0.2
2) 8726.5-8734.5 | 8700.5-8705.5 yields -0.1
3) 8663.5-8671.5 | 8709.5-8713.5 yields -0.8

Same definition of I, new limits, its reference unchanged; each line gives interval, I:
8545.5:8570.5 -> 5.3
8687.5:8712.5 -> 9.8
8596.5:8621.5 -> 6.1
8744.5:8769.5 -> 2.5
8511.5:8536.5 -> 12.2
